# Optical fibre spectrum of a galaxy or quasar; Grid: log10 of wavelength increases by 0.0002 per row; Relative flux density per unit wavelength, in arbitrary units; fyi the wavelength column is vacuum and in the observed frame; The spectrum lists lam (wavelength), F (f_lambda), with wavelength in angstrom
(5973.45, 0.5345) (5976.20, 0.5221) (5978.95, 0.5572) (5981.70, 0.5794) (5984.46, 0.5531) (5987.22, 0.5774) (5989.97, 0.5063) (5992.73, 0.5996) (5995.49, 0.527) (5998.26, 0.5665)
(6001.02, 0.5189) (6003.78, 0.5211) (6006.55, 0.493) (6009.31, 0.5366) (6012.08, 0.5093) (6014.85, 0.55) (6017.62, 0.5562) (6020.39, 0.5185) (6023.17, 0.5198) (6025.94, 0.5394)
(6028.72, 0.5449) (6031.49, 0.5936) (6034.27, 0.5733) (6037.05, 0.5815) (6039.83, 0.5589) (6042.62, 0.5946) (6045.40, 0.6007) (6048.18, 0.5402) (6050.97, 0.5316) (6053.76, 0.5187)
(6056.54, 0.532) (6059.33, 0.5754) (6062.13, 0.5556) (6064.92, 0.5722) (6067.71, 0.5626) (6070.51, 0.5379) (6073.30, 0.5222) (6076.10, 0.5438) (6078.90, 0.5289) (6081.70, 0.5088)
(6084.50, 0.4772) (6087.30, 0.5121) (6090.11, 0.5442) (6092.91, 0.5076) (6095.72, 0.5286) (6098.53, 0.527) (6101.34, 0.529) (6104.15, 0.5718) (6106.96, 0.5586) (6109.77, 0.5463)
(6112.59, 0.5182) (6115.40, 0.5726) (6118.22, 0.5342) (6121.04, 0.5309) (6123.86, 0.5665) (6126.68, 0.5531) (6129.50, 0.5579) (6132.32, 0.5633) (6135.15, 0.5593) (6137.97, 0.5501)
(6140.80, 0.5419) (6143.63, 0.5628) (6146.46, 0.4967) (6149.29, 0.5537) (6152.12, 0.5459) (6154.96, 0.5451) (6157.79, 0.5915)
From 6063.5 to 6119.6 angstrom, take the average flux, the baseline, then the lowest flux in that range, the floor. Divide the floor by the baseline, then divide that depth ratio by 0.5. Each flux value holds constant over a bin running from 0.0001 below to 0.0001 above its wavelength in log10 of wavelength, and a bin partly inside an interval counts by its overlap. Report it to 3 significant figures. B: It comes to 1.78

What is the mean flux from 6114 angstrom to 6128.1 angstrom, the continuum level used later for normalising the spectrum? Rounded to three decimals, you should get 0.551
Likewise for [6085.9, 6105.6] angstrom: 0.531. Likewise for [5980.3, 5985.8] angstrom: 0.566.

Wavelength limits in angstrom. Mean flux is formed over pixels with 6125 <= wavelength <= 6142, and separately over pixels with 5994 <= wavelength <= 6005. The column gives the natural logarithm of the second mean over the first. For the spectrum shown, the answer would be -0.038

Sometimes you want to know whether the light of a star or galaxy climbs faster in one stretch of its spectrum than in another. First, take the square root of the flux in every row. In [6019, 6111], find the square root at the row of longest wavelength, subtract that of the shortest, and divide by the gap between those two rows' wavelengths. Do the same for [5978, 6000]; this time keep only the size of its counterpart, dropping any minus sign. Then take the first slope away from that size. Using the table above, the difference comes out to 0.0001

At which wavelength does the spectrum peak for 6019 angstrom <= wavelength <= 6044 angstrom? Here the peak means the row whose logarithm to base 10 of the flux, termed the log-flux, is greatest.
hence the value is 6042.62 angstrom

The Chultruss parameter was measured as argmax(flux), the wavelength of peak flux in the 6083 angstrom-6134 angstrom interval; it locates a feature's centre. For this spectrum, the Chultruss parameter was 6115.40 angstrom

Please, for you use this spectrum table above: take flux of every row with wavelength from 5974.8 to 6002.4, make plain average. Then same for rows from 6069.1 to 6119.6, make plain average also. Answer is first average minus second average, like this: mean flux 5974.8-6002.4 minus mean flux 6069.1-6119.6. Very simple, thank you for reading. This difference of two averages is 0.02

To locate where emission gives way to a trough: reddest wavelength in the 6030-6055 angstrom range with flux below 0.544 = 6053.76 angstrom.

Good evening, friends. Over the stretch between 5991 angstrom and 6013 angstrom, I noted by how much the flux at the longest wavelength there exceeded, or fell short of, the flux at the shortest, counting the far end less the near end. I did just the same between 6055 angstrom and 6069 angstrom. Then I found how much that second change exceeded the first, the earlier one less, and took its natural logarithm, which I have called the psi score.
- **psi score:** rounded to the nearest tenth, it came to -2.1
